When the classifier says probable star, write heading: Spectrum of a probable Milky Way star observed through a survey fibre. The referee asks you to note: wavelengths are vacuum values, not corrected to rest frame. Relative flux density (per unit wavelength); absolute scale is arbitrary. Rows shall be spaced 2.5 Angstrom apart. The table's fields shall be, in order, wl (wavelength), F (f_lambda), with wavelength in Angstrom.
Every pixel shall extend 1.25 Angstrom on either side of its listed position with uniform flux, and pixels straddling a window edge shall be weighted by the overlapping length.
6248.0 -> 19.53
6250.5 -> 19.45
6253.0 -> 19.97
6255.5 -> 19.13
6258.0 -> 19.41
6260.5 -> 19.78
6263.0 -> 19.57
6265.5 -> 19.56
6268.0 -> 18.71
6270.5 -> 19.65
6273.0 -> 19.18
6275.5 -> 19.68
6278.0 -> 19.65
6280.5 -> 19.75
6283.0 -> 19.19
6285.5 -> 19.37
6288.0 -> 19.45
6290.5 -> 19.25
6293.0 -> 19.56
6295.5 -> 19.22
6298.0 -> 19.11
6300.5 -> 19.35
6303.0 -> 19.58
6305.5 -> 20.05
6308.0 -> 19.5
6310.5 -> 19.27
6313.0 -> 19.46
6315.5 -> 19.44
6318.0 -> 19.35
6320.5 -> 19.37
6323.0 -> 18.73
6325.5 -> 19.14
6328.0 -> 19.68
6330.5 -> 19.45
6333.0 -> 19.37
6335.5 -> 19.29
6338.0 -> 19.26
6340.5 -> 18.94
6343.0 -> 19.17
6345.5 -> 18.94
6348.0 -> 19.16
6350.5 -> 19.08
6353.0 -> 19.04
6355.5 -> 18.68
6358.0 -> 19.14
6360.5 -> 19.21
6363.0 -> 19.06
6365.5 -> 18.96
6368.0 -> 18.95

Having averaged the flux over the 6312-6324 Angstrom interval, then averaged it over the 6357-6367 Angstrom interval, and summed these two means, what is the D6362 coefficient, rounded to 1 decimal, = 38.4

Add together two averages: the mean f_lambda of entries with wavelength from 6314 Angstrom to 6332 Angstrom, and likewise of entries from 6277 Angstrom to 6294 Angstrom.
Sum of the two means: 38.8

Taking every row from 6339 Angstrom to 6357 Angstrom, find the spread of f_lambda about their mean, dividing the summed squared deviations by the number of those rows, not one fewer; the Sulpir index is 0.16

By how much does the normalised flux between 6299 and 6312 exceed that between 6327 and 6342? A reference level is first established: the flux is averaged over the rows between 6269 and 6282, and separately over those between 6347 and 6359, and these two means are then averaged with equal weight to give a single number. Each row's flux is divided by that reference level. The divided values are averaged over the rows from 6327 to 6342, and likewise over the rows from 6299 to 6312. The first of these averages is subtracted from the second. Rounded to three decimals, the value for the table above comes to 0.011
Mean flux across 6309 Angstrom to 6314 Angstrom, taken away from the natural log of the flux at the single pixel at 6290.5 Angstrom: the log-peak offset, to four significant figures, -16.41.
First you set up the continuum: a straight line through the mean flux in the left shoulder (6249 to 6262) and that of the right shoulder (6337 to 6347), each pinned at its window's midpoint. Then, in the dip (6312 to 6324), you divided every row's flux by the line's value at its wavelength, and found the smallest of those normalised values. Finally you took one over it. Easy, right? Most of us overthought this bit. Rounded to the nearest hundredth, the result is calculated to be 1.02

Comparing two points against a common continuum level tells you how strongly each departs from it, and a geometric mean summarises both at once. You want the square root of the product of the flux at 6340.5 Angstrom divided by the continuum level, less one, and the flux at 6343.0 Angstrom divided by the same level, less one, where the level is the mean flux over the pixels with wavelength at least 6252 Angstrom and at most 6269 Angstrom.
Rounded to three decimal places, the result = 0.019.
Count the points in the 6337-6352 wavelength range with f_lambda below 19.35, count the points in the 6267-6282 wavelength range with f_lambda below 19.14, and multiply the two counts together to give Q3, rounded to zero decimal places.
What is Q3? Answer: 6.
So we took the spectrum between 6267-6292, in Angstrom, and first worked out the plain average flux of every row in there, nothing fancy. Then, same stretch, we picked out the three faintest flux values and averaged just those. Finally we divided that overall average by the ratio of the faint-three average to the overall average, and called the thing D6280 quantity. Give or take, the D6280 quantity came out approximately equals 19.8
